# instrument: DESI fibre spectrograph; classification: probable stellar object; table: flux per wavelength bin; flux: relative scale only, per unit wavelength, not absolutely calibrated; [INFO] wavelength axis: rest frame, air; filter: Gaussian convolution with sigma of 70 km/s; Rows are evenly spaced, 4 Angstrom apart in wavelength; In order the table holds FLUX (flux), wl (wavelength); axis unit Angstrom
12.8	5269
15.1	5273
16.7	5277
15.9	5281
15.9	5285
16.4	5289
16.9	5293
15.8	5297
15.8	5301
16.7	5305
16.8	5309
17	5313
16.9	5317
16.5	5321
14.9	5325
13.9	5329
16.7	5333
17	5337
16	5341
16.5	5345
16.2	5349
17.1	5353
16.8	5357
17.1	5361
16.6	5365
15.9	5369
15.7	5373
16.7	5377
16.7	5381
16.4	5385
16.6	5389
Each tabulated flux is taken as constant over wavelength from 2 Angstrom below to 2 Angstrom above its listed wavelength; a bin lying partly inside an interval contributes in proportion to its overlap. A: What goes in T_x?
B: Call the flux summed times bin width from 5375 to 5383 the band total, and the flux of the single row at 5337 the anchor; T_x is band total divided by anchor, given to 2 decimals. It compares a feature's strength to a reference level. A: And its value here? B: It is 7.86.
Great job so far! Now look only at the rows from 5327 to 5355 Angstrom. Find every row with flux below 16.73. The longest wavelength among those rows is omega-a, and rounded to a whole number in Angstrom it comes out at 5349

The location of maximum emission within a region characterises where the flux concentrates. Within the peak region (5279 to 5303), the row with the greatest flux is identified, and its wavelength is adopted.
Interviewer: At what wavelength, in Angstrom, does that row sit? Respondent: 5293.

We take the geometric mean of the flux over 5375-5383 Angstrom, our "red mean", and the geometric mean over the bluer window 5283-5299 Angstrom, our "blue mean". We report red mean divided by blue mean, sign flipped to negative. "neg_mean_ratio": -1.03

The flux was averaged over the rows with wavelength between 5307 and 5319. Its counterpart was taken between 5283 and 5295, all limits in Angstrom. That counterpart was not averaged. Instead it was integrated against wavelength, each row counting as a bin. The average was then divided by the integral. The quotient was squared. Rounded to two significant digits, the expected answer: 0.0074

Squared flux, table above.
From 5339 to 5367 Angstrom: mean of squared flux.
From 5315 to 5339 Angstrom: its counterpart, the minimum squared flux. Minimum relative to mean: 0.70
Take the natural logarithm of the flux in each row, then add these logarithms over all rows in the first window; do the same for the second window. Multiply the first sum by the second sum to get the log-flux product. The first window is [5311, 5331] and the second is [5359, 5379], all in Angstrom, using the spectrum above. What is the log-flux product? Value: 193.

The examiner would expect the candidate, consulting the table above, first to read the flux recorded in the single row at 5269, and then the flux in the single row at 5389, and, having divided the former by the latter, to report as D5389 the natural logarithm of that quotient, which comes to -0.26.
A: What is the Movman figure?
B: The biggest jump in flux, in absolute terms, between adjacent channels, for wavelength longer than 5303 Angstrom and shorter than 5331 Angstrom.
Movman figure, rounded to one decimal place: 1.6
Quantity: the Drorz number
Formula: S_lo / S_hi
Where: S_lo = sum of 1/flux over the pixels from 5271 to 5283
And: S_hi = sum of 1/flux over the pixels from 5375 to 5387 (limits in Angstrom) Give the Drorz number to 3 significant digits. 1.05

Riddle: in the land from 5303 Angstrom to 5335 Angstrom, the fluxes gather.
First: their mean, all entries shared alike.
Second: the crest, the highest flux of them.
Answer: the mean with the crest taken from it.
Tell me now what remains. -0.8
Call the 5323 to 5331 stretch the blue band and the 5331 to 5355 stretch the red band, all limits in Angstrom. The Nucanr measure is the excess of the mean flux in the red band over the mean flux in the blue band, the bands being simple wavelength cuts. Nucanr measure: 2.2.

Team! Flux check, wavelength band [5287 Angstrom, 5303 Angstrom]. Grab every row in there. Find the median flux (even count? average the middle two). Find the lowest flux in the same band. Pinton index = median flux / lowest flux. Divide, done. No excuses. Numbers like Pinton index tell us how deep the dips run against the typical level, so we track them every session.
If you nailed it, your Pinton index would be 1.02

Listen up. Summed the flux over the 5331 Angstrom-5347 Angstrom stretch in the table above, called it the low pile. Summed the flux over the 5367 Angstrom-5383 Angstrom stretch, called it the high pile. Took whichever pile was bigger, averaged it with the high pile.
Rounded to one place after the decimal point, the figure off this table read 65.6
